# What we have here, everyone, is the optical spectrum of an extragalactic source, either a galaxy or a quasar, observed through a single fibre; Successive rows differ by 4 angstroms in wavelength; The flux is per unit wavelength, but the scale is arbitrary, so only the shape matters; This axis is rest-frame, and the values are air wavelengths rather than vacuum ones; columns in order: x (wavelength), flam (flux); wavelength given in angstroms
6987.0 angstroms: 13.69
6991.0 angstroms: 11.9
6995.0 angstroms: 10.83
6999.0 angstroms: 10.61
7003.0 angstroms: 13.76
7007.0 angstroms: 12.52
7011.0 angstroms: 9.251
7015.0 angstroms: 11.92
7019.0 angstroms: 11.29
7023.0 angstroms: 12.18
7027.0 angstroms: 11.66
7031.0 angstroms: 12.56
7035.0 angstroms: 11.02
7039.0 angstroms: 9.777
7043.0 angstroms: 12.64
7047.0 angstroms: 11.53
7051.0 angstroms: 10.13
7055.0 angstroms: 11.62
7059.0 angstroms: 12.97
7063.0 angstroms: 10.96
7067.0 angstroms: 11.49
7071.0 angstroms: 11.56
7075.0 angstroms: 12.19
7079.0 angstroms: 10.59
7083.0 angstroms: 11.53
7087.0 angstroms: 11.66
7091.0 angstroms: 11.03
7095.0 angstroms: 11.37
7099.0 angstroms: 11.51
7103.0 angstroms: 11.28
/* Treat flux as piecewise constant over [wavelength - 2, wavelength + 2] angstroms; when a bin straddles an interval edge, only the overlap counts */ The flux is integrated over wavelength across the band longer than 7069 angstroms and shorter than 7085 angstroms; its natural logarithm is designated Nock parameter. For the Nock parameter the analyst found 5.21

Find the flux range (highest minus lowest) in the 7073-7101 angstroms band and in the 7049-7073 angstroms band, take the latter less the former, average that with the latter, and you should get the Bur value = 2.0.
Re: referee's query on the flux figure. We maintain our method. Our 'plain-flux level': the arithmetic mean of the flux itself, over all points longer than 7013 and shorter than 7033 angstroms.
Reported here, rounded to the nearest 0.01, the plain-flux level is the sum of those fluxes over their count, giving 11.92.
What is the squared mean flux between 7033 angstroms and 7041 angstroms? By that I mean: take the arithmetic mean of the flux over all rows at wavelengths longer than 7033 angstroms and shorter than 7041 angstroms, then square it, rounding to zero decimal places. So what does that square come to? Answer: 108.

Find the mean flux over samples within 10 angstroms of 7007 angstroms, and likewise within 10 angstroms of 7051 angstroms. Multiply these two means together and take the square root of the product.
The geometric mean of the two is 11.7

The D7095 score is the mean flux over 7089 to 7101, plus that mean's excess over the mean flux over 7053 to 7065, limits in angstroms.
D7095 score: 10.8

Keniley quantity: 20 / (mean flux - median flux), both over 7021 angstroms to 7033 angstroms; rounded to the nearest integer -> -429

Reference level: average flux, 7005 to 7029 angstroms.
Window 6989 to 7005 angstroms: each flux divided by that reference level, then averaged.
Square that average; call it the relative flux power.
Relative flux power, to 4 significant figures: 1.054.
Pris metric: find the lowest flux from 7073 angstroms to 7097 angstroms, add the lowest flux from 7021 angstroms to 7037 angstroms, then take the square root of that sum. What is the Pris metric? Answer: 4.65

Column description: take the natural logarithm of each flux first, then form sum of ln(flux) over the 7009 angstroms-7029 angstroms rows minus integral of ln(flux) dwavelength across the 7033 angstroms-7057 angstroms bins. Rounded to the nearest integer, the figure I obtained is -46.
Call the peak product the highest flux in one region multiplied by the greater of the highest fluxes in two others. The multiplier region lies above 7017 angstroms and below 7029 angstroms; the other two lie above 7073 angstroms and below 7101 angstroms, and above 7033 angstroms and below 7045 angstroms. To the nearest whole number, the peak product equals 154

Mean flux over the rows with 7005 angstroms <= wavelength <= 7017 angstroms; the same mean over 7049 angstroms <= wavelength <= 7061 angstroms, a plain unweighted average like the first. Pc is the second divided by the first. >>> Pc 1.03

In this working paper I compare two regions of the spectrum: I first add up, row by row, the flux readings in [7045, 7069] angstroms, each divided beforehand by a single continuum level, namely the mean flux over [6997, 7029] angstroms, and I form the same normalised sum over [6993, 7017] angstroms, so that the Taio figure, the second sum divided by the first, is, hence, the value 1.00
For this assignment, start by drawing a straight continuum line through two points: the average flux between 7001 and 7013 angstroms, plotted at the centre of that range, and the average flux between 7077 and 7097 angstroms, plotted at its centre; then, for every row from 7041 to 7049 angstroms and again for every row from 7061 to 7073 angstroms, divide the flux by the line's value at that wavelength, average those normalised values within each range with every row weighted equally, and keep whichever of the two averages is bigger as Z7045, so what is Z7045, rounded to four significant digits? 1.046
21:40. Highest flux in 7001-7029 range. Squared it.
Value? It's 189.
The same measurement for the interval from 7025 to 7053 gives 160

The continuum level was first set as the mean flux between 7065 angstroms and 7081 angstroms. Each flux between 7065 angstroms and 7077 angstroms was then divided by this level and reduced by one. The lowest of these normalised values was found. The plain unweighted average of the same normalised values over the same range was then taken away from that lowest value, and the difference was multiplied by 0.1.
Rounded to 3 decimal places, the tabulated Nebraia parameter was -0.002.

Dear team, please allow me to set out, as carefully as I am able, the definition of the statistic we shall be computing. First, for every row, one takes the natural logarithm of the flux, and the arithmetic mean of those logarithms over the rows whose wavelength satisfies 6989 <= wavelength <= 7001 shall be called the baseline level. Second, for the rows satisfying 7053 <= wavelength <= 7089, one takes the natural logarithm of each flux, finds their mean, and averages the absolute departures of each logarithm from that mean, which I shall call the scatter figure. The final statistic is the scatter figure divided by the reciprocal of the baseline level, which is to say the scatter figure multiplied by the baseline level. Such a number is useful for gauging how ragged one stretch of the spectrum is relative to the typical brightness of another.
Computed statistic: 0.090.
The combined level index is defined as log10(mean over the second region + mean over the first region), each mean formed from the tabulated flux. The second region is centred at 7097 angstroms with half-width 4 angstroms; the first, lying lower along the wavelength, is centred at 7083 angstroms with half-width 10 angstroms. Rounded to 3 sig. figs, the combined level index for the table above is 1.36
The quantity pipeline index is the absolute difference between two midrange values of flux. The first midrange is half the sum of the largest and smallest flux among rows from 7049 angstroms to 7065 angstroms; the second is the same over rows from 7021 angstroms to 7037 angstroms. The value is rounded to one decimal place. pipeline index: 0.2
